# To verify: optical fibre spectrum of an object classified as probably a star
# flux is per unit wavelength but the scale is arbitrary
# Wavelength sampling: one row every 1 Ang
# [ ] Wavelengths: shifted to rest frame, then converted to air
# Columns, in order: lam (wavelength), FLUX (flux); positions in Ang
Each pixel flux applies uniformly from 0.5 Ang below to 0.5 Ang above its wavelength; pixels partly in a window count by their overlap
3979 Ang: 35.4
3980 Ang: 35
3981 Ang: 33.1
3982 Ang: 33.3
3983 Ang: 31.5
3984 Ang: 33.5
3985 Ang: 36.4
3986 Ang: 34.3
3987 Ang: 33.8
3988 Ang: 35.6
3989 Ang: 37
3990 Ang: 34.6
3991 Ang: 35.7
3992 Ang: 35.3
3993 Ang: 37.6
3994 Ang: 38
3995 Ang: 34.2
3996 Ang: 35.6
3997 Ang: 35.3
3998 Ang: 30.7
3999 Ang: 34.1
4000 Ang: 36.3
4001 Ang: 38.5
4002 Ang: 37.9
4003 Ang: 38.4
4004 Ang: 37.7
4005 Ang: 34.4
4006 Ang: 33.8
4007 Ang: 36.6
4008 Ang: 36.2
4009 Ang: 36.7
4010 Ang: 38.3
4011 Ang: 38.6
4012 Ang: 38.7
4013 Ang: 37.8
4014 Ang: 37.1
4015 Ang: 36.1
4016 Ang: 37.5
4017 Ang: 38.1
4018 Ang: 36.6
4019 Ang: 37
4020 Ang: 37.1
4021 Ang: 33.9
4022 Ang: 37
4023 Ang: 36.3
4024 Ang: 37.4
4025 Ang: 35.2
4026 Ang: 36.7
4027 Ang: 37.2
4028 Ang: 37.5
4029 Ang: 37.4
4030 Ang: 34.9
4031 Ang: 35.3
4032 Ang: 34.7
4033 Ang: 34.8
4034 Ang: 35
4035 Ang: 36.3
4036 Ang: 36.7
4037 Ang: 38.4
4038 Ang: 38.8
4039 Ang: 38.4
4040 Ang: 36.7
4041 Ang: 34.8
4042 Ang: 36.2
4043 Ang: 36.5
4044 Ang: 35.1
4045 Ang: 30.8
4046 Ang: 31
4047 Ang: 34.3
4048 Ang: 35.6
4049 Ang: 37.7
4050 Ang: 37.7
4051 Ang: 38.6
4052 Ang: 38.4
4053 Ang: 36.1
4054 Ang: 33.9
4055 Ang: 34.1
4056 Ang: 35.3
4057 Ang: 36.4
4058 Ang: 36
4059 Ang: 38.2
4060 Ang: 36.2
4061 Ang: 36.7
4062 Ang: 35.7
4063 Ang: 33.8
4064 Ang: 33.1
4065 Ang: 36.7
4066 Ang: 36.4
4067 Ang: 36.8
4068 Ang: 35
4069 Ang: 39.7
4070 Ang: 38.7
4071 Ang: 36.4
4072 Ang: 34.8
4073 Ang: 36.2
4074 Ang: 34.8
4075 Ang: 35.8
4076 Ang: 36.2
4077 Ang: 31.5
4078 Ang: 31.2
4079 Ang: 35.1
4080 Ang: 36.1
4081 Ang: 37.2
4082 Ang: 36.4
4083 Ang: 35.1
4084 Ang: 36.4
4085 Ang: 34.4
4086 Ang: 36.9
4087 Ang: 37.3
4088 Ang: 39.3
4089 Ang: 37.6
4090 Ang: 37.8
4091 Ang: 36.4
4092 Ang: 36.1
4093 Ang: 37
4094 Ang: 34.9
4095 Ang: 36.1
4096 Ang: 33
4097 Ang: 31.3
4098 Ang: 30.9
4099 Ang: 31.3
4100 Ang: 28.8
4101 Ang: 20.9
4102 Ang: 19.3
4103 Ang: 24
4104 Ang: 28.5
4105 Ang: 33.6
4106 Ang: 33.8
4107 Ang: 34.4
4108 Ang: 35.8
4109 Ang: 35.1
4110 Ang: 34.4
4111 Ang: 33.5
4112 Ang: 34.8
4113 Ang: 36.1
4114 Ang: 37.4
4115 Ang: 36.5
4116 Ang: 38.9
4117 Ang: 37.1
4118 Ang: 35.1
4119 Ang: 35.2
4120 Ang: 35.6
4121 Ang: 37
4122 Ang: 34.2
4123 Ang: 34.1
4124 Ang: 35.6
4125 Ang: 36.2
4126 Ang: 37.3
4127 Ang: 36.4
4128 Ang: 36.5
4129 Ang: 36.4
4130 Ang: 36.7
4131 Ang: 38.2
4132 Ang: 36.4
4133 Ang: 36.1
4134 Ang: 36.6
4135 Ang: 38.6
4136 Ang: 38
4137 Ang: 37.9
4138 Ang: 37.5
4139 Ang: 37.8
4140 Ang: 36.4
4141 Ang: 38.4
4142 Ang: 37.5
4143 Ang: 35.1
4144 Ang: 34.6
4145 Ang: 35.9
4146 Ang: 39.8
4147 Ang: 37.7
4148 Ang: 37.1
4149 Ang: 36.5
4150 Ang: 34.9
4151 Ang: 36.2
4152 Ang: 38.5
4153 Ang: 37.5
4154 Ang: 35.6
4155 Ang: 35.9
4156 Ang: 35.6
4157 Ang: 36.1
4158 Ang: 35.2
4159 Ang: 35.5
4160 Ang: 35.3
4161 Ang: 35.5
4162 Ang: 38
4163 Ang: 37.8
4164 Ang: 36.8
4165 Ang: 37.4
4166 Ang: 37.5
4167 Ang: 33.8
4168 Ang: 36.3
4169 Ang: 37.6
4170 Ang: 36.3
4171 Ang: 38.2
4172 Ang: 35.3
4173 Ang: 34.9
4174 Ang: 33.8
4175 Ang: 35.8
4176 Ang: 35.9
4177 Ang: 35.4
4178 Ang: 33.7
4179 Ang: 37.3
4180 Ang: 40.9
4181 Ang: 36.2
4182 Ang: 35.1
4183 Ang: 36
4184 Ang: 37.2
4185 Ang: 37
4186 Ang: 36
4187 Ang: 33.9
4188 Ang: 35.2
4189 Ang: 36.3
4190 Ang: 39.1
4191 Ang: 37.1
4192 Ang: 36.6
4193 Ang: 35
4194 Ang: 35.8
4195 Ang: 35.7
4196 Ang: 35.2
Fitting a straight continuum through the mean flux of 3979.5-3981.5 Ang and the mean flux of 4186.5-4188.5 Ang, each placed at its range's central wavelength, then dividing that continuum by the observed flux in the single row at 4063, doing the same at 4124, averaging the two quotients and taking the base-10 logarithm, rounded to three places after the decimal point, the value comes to -0.004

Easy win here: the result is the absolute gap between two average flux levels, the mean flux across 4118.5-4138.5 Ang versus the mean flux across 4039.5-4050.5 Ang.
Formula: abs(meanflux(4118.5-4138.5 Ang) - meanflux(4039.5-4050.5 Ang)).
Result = 1.4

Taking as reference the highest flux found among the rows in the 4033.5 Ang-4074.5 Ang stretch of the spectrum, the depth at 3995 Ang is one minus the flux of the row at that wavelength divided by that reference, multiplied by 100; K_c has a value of 14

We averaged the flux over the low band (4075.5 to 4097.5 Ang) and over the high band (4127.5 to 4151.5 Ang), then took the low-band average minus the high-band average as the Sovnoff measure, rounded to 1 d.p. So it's -1.3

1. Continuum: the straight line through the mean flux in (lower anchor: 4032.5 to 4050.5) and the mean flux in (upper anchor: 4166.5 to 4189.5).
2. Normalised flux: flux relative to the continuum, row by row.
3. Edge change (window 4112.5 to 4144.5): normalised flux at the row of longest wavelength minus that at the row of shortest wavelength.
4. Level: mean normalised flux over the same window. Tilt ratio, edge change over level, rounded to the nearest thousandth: -0.042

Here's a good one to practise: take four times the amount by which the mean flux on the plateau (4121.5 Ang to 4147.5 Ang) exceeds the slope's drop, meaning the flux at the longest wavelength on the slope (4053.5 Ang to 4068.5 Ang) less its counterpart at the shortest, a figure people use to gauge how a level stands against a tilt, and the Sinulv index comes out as 143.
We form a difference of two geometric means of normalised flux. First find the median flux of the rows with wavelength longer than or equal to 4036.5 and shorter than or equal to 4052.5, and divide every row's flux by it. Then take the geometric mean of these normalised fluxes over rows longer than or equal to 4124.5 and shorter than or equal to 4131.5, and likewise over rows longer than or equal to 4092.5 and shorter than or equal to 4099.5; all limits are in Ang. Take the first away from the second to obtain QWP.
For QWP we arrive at -0.093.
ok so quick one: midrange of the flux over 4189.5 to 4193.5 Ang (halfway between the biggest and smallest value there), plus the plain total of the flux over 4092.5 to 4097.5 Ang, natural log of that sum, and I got 5.34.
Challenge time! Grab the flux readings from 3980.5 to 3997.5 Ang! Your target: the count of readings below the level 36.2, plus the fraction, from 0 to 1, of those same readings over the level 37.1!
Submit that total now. 13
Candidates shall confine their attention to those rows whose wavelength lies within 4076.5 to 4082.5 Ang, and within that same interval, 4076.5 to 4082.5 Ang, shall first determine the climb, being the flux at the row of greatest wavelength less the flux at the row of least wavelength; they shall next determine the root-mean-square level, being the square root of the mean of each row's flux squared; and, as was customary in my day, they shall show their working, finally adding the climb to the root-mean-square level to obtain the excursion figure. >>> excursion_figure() 39.6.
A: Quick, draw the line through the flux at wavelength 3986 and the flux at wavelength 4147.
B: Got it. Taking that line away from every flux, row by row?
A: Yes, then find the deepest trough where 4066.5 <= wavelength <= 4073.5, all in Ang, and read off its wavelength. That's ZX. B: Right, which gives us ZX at 4072 Ang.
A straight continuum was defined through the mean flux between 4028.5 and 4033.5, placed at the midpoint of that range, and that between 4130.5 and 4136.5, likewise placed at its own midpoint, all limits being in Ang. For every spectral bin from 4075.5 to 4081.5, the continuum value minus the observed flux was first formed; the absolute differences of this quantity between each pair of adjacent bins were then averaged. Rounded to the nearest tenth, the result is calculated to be 2.2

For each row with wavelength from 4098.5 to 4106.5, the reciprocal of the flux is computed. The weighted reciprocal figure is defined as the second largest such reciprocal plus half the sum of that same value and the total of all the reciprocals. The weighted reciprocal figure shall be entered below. 0.223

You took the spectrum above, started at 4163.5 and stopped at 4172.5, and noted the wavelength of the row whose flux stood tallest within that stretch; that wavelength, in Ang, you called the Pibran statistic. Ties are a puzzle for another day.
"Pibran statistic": 4171 Ang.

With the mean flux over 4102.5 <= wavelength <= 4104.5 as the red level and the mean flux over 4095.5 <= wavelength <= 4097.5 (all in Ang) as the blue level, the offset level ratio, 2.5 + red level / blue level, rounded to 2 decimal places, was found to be 3.32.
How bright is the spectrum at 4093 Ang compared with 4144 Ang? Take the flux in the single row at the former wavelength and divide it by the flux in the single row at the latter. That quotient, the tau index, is 1.07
